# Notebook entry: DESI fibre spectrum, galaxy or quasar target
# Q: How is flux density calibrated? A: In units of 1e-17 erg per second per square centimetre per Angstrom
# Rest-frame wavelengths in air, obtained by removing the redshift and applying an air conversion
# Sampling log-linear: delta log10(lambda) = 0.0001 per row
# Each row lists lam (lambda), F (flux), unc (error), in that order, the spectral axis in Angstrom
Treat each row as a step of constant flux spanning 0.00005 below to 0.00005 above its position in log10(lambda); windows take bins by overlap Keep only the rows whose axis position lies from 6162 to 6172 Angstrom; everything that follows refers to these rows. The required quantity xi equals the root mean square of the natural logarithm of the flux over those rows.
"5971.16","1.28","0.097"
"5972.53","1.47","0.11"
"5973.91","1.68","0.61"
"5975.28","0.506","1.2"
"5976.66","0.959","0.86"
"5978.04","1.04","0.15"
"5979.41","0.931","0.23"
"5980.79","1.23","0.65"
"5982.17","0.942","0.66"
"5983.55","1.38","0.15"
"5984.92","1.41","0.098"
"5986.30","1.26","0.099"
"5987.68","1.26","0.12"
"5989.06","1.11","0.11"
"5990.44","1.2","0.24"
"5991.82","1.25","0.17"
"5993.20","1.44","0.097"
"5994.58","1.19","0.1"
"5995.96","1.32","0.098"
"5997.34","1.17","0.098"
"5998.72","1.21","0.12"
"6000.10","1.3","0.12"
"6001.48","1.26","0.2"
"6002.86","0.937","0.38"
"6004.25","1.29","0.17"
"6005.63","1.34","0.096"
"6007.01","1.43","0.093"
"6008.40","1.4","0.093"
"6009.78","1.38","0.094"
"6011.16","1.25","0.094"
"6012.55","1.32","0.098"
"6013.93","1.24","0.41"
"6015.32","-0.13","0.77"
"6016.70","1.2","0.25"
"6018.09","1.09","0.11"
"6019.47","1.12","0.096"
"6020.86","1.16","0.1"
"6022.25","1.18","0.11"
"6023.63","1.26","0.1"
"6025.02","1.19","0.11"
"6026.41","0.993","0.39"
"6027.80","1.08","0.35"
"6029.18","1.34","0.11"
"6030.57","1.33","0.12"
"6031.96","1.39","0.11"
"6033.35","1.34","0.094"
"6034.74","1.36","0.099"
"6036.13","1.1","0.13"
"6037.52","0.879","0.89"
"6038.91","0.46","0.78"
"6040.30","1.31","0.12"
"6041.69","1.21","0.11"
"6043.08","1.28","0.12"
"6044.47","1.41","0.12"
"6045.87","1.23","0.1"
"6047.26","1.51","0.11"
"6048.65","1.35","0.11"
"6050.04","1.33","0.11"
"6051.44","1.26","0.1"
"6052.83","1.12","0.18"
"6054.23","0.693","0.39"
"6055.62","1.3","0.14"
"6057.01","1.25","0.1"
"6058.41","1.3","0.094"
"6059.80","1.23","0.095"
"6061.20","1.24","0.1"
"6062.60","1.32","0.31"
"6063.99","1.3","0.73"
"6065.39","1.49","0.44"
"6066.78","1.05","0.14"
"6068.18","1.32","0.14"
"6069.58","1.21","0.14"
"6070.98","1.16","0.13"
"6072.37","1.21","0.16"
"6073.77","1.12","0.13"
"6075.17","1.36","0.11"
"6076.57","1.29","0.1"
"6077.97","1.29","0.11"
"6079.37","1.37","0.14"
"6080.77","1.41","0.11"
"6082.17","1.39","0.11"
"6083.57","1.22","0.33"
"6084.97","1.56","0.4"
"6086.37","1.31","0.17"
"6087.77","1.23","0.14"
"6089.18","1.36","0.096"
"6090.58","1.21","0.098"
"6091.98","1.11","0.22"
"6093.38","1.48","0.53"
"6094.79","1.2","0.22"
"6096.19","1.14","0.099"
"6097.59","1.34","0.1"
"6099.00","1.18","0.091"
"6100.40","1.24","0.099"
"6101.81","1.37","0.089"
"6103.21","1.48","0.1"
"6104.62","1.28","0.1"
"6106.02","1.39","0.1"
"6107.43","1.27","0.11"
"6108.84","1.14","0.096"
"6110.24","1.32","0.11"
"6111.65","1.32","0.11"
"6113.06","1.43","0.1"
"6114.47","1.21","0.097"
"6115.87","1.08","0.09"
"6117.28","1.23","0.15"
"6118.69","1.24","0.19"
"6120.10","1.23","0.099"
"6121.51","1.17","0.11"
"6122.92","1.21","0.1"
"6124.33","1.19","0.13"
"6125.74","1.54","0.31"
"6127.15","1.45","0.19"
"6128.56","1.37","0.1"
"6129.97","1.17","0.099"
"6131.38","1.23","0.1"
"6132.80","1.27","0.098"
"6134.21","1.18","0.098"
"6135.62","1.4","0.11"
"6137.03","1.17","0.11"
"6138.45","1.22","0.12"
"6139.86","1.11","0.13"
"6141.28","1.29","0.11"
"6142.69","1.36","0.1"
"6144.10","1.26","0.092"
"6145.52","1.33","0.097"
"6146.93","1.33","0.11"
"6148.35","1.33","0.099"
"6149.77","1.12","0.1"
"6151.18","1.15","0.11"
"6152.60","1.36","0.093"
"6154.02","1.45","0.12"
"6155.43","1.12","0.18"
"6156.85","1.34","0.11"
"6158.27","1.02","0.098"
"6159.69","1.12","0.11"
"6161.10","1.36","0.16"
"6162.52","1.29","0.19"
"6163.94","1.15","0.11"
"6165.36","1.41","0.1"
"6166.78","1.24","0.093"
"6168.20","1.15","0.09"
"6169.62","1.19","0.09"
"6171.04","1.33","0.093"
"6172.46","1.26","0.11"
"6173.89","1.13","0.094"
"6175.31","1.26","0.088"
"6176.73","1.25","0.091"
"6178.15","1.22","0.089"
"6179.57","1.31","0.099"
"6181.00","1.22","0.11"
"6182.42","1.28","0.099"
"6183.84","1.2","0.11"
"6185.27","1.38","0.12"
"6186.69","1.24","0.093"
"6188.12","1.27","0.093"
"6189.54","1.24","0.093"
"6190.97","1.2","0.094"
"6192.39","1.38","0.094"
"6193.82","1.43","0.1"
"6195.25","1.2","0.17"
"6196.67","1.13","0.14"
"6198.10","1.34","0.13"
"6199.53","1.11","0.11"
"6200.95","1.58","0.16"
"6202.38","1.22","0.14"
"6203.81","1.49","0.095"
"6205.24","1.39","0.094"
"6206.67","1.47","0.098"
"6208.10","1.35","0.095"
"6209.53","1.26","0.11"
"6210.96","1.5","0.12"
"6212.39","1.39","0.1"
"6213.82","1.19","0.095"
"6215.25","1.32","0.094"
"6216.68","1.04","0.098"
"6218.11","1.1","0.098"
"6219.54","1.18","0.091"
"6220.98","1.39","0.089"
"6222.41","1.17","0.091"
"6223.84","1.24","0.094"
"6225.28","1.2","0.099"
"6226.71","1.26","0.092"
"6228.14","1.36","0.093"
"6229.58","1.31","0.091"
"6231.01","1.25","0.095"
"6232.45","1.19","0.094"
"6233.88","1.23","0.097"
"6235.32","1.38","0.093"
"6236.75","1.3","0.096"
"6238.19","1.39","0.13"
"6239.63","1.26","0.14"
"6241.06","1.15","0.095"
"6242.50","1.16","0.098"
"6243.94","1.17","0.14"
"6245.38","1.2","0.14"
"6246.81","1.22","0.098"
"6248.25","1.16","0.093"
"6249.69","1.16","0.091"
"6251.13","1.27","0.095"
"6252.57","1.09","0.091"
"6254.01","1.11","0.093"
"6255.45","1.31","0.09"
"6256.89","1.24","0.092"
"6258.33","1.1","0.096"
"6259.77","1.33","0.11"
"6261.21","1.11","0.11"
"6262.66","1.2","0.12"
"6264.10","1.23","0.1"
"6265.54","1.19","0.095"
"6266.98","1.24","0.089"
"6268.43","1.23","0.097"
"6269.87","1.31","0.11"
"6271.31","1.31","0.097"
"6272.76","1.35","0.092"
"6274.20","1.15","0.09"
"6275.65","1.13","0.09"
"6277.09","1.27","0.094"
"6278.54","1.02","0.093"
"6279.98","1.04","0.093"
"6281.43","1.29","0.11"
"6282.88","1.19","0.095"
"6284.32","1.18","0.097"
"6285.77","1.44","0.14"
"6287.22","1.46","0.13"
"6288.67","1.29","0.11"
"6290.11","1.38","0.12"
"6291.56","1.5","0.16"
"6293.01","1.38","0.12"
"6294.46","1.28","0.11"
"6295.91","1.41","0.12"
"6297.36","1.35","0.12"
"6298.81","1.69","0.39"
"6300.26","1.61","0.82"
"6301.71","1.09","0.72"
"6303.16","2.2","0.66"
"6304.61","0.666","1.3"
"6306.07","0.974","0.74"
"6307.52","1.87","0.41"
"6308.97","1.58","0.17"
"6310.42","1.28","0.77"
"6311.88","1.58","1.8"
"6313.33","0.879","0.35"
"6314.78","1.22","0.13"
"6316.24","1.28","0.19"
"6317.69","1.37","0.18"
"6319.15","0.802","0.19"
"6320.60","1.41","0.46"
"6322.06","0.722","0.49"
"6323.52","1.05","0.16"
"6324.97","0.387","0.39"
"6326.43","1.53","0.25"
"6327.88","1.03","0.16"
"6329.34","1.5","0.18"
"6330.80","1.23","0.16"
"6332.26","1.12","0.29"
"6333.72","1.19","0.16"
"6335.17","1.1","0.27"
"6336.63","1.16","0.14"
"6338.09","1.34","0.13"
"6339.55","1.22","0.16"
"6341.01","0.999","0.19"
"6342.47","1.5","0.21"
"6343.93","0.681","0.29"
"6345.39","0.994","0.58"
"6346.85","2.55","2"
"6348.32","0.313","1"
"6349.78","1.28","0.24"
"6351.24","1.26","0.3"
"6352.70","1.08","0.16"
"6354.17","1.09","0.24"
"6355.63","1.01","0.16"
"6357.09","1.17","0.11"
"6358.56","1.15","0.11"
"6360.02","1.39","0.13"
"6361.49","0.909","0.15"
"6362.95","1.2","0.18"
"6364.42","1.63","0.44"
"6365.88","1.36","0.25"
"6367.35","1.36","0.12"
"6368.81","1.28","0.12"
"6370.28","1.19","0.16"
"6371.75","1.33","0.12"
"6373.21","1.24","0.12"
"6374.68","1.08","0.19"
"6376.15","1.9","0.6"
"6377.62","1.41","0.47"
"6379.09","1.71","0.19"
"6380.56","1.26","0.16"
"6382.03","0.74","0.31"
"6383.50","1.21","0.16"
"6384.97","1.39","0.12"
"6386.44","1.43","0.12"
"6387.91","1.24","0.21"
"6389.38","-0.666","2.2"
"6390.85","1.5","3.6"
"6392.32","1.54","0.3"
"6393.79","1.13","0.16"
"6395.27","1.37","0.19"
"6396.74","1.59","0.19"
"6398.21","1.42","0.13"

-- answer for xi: 0.23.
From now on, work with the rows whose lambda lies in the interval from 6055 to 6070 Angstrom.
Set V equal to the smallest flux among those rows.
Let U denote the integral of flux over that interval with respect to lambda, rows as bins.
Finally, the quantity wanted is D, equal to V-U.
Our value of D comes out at -18.1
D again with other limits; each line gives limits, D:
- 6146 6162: -18.9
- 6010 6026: -17.5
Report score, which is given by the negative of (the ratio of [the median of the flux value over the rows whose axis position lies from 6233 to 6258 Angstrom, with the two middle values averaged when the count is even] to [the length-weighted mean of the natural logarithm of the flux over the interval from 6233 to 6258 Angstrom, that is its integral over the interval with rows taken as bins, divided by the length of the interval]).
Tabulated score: -6.17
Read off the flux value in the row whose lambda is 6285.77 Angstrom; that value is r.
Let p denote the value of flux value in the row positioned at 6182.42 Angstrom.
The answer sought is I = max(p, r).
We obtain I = 1.44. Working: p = 1.28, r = 1.44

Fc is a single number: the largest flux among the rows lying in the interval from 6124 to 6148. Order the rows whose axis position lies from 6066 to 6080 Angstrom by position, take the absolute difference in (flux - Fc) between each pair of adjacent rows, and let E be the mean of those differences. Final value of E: 0.11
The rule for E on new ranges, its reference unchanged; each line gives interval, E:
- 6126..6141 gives 0.12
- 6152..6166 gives 0.20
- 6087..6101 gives 0.17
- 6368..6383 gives 0.34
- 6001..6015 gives 0.13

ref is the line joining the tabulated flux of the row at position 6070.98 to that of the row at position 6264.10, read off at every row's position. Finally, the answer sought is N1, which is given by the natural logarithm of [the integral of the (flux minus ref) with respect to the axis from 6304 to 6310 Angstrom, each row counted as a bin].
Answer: -1.4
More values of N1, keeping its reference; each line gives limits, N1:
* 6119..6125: -1.9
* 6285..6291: -0.1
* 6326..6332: -1.4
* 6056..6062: -0.5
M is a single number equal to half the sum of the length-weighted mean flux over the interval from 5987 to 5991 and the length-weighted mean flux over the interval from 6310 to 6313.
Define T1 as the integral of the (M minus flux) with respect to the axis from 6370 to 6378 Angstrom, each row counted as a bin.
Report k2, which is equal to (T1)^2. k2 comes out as 0.47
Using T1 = -0.69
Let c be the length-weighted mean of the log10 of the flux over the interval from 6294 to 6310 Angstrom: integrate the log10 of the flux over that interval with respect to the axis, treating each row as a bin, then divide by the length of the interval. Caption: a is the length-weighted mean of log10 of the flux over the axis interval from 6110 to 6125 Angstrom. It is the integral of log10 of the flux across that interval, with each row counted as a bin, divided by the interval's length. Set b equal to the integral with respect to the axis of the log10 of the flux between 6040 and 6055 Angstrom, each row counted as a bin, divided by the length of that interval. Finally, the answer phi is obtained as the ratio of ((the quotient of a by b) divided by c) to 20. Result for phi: 0.4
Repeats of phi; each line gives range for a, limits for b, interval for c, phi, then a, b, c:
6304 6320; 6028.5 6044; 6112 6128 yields 0.6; 0.072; 0.057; 0.10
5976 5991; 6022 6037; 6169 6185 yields 0.4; 0.059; 0.087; 0.09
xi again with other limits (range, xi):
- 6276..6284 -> 0.18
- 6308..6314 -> 0.35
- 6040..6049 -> 0.29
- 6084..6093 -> 0.28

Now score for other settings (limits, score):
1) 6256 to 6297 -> -5.54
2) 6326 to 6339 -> -5.80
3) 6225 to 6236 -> -5.19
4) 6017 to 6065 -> -7.50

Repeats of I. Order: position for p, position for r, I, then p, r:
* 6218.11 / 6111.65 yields 1.32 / 1.1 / 1.32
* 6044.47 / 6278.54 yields 1.41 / 1.41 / 1.02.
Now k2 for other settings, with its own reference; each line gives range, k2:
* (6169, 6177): 0.12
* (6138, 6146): 0.02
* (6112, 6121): 0.14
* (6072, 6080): 0.00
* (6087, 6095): 0.01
